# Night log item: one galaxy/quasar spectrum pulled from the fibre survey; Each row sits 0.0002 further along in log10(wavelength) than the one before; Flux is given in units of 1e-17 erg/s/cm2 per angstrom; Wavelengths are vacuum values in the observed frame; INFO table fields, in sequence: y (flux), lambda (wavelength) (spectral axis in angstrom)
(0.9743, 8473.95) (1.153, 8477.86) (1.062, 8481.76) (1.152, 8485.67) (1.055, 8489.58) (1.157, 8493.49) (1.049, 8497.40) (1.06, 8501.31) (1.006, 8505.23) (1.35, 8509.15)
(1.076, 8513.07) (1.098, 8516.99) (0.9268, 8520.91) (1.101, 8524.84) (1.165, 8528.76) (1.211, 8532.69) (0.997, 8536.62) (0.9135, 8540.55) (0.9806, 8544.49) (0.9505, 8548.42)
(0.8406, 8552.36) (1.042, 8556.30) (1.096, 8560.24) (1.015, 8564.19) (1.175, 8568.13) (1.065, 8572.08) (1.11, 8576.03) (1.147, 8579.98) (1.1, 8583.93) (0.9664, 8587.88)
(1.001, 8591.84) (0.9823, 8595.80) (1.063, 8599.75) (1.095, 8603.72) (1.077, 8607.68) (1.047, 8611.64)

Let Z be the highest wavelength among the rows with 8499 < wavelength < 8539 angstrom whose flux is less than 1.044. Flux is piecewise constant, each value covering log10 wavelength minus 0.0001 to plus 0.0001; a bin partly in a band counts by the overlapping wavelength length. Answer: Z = 8536.62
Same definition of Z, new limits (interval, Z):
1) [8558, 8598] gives 8595.80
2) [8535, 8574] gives 8564.19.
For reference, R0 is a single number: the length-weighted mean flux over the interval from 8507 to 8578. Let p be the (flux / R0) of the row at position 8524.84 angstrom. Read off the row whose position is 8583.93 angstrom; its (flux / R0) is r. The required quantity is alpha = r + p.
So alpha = 2.07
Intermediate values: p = 1.04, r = 1.04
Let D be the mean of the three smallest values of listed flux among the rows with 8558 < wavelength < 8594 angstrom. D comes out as 0.99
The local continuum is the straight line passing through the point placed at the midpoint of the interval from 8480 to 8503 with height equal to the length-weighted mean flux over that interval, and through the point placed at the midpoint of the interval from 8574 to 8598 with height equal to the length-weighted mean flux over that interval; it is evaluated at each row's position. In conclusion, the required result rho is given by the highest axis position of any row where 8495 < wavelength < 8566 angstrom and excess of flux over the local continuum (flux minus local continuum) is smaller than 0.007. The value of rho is 8564.19 angstrom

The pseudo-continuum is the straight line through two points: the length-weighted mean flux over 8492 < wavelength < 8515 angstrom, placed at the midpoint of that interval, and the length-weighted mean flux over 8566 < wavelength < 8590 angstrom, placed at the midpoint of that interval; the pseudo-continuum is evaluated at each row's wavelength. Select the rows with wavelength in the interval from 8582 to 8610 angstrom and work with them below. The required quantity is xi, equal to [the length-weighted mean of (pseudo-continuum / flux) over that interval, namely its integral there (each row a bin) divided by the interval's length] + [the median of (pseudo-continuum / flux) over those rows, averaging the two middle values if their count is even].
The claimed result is 2.070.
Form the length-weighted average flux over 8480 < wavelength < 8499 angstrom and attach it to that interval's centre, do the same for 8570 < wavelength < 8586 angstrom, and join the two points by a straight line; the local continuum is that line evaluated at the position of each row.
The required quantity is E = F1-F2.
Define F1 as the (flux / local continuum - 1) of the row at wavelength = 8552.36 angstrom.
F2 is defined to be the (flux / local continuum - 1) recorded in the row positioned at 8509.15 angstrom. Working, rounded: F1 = -0.238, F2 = 0.229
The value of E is -0.47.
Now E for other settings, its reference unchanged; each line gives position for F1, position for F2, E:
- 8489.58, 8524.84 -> -0.04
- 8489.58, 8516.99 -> -0.04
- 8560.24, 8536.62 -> 0.09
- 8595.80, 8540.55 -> 0.06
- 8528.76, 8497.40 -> 0.10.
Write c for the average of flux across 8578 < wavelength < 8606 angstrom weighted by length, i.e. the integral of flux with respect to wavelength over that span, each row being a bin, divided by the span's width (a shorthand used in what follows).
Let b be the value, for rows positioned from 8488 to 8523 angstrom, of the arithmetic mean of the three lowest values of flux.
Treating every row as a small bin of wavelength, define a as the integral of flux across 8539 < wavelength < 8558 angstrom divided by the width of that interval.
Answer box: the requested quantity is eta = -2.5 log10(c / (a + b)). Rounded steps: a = 0.94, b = 0.99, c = 1.05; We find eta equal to 0.66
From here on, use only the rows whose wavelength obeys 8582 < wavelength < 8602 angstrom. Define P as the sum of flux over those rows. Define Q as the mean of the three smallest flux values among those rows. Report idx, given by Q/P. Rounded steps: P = 5.1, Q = 0.98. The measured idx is 0.192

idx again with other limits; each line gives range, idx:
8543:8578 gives 0.100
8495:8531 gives 0.101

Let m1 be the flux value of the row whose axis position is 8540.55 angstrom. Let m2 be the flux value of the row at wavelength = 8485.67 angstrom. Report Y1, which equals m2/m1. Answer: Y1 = 1.26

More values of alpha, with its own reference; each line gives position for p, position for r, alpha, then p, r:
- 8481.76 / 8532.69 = 2.14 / 1.00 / 1.14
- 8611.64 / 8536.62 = 1.93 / 0.99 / 0.94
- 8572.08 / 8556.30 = 1.98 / 1.00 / 0.98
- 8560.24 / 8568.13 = 2.14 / 1.03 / 1.11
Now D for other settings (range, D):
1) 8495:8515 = 1.04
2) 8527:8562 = 0.90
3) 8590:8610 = 1.02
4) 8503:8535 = 1.00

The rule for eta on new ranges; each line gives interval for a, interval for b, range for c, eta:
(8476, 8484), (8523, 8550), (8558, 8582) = 0.68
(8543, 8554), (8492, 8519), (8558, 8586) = 0.63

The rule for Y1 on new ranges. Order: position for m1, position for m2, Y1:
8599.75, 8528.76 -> 1.10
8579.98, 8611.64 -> 0.91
